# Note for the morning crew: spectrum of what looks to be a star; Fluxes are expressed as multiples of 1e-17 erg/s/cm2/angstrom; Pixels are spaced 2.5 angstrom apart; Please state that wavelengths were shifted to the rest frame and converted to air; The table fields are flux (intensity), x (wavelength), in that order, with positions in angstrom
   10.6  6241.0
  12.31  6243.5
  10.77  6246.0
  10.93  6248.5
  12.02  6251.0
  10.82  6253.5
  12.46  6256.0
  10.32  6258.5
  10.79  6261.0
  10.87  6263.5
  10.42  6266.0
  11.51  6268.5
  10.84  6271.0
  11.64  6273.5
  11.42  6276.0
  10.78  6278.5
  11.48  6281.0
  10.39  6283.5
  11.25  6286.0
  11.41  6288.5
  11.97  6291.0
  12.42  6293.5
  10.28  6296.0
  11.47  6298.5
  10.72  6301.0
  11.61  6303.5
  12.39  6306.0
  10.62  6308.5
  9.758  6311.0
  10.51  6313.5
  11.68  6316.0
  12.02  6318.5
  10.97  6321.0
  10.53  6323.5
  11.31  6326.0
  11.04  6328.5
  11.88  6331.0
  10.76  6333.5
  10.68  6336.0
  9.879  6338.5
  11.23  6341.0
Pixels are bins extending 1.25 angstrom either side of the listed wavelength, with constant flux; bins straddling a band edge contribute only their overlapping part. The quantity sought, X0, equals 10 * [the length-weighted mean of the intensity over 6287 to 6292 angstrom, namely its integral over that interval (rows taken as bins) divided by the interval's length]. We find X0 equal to 117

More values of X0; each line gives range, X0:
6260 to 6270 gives 109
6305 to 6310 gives 114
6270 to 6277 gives 113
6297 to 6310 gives 113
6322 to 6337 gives 110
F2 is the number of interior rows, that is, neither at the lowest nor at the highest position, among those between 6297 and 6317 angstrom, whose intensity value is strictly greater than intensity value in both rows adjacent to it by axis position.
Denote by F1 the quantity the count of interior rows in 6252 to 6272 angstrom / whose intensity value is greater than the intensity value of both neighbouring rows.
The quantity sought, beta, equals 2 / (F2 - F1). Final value -1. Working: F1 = 3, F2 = 1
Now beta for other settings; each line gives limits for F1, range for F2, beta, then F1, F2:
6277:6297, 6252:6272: 2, 2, 3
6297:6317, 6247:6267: 1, 1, 3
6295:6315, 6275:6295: -2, 2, 1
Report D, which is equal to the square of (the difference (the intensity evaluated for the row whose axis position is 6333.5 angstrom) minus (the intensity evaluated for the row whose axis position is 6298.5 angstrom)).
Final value 0.5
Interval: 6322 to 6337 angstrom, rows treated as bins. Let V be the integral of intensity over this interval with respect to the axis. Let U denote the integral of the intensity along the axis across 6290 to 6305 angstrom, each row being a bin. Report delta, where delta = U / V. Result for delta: 1.034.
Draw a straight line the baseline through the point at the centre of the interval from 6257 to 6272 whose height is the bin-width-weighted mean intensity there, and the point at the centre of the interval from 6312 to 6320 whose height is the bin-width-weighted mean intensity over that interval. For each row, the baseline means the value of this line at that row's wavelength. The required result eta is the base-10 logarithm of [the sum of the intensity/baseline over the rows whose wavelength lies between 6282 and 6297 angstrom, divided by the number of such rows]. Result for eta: 0.008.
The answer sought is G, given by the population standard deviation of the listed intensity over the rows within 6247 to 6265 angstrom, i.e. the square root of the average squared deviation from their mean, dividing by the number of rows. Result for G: 0.71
